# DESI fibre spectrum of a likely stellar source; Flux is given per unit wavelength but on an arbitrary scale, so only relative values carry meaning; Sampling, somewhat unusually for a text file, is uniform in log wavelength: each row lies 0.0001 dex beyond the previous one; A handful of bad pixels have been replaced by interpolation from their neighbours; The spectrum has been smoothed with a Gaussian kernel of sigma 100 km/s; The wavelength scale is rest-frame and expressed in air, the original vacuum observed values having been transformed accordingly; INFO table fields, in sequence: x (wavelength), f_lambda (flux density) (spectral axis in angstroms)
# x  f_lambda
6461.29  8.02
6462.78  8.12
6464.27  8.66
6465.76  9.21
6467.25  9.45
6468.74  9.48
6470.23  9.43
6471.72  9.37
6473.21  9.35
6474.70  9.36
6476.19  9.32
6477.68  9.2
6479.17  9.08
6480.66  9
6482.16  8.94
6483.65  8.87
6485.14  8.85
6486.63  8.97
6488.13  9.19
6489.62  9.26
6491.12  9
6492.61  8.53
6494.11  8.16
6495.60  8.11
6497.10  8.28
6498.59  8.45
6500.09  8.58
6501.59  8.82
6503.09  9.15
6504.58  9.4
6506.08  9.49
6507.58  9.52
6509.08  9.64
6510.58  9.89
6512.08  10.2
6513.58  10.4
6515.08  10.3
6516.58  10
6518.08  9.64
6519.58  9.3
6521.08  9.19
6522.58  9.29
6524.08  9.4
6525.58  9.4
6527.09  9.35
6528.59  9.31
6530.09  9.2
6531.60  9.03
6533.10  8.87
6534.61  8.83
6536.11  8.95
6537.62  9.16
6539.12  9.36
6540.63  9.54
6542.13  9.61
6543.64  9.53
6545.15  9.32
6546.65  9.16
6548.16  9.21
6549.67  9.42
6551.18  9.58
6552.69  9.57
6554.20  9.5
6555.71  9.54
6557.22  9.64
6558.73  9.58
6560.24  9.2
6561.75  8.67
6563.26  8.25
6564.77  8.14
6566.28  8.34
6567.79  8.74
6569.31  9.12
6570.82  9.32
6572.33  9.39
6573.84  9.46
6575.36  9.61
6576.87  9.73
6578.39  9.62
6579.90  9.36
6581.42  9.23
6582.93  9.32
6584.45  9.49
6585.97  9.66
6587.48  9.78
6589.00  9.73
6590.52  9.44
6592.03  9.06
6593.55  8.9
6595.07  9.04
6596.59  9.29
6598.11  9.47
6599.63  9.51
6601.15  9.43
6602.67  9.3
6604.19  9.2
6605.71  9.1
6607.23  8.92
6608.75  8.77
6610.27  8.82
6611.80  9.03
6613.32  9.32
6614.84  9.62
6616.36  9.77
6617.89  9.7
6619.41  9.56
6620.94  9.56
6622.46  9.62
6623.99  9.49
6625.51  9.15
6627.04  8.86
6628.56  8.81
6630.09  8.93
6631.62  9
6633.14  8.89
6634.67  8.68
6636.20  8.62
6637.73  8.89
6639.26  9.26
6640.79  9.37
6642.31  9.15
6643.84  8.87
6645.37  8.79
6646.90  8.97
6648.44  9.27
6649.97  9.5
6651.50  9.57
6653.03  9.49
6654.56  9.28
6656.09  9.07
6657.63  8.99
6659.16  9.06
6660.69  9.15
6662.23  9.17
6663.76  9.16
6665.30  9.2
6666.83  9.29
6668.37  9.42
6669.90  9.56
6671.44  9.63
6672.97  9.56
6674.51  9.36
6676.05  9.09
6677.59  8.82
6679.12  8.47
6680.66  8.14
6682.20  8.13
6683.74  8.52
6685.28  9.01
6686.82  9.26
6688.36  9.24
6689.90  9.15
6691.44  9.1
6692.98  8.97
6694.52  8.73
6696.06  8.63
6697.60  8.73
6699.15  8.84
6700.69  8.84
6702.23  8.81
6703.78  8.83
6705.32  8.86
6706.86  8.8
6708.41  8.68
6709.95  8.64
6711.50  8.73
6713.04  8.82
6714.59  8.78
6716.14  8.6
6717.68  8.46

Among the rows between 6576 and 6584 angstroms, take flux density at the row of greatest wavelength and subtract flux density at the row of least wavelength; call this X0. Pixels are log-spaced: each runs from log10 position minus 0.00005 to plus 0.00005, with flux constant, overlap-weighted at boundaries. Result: -0.4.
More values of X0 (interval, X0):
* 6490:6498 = -0.7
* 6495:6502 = 0.7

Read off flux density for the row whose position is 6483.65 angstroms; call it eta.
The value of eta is 8.87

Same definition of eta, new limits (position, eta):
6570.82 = 9.32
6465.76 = 9.21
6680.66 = 8.14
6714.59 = 8.78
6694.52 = 8.73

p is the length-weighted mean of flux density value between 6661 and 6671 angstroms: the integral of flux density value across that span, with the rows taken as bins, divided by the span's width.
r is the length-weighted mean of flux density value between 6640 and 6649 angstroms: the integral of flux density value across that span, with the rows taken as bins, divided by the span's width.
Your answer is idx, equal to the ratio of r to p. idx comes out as 0.97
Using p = 9.30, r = 9.1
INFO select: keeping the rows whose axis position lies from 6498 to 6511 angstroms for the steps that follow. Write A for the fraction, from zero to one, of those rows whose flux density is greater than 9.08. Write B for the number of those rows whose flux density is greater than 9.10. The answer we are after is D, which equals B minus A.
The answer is 5.3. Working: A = 0.67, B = 6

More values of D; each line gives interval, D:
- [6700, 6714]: 0.0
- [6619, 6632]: 4.4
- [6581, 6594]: 6.2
